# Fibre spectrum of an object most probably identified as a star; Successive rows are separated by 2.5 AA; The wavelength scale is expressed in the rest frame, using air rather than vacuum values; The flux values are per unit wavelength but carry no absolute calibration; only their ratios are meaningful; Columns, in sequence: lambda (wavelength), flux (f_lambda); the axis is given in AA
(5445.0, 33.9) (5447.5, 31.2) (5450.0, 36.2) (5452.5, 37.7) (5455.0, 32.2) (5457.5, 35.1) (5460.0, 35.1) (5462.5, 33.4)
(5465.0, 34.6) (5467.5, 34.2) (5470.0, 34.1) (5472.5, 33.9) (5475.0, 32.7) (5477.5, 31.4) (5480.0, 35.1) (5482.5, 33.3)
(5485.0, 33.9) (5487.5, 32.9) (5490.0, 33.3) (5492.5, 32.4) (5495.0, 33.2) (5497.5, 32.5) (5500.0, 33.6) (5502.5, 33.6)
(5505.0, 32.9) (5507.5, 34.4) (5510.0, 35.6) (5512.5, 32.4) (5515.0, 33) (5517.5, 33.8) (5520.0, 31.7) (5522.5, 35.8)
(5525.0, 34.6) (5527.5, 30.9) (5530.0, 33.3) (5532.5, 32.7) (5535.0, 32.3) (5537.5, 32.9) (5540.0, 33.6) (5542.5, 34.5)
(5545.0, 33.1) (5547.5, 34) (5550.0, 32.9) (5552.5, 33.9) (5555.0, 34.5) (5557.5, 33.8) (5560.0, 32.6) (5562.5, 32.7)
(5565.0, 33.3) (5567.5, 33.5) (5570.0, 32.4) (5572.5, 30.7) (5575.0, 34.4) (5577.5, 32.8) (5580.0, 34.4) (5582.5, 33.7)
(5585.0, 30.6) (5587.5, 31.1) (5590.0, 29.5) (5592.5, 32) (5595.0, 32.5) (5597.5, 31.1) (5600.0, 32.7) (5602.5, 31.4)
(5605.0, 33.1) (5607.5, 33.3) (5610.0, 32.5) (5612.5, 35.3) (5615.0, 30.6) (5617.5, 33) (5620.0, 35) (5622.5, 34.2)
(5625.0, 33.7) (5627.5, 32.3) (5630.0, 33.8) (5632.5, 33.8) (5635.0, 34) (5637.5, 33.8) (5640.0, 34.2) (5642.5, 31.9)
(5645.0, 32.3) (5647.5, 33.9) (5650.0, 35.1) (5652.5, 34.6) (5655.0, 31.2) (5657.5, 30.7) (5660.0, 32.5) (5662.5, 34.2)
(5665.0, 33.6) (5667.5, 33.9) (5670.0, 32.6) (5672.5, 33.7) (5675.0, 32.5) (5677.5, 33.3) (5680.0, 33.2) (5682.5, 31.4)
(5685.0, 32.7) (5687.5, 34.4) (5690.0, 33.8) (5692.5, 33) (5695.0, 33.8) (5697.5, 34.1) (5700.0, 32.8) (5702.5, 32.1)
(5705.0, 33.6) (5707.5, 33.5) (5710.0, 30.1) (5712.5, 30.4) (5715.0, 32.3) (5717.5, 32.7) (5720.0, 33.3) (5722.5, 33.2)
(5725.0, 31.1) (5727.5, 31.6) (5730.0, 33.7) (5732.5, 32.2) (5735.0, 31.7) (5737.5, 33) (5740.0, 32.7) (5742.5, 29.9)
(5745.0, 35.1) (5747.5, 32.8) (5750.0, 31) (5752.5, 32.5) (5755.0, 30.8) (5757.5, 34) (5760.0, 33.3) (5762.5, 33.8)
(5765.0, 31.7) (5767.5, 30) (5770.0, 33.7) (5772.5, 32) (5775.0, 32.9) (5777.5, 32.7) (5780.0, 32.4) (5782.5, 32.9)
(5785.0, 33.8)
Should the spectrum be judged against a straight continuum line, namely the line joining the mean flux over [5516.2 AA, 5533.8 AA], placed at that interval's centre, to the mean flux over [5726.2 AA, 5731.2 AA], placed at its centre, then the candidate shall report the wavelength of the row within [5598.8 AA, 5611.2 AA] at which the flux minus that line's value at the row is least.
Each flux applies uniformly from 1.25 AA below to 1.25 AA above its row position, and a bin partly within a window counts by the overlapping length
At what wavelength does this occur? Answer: 5602.5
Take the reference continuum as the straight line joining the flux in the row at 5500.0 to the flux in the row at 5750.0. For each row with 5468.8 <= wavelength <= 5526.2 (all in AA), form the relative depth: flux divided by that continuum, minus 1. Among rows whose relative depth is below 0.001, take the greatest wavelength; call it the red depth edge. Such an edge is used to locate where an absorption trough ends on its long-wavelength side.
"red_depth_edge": 5520.0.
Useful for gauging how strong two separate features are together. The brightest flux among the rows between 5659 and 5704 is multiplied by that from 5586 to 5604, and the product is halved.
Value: 562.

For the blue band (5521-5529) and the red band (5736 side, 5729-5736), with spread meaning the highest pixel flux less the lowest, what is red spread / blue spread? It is 0.41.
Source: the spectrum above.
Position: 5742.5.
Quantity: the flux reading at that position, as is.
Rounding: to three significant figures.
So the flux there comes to 29.9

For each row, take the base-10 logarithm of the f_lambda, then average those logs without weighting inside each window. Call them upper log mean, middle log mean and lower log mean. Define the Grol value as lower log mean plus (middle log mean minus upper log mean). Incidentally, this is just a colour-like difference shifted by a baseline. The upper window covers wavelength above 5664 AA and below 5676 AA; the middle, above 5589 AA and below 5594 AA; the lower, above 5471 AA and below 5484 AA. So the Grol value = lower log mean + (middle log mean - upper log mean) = 1.49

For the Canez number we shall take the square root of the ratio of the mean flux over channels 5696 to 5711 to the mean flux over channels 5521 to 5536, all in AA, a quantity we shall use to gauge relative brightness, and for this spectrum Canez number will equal 0.99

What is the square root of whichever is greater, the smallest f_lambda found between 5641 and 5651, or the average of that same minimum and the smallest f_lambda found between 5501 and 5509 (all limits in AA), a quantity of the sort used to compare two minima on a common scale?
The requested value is 5.69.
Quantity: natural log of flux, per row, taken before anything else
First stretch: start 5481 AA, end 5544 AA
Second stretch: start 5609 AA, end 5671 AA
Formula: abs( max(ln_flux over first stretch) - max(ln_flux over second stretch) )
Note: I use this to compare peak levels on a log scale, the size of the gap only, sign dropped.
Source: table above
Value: 0.014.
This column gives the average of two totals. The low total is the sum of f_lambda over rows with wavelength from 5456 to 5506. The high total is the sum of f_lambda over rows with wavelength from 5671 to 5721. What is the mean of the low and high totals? 664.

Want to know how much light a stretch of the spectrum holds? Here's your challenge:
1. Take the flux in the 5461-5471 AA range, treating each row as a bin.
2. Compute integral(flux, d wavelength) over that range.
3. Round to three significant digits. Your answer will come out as 341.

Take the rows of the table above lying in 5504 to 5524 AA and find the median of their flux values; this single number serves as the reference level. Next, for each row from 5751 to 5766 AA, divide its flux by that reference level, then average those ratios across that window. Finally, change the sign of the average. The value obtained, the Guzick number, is -0.98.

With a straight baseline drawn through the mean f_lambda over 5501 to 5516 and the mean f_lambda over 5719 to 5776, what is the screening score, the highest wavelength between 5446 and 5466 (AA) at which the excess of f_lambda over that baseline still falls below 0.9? 5465.0 AA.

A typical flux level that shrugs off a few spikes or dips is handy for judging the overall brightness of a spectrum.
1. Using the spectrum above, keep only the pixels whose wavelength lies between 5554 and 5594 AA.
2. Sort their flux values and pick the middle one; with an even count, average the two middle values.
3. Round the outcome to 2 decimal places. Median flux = 32.75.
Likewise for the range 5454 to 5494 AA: 33.65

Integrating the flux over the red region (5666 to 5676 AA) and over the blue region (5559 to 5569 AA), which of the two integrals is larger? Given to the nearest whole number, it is 332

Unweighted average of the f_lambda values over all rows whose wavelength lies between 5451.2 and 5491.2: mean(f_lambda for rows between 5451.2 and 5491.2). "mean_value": 33.9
